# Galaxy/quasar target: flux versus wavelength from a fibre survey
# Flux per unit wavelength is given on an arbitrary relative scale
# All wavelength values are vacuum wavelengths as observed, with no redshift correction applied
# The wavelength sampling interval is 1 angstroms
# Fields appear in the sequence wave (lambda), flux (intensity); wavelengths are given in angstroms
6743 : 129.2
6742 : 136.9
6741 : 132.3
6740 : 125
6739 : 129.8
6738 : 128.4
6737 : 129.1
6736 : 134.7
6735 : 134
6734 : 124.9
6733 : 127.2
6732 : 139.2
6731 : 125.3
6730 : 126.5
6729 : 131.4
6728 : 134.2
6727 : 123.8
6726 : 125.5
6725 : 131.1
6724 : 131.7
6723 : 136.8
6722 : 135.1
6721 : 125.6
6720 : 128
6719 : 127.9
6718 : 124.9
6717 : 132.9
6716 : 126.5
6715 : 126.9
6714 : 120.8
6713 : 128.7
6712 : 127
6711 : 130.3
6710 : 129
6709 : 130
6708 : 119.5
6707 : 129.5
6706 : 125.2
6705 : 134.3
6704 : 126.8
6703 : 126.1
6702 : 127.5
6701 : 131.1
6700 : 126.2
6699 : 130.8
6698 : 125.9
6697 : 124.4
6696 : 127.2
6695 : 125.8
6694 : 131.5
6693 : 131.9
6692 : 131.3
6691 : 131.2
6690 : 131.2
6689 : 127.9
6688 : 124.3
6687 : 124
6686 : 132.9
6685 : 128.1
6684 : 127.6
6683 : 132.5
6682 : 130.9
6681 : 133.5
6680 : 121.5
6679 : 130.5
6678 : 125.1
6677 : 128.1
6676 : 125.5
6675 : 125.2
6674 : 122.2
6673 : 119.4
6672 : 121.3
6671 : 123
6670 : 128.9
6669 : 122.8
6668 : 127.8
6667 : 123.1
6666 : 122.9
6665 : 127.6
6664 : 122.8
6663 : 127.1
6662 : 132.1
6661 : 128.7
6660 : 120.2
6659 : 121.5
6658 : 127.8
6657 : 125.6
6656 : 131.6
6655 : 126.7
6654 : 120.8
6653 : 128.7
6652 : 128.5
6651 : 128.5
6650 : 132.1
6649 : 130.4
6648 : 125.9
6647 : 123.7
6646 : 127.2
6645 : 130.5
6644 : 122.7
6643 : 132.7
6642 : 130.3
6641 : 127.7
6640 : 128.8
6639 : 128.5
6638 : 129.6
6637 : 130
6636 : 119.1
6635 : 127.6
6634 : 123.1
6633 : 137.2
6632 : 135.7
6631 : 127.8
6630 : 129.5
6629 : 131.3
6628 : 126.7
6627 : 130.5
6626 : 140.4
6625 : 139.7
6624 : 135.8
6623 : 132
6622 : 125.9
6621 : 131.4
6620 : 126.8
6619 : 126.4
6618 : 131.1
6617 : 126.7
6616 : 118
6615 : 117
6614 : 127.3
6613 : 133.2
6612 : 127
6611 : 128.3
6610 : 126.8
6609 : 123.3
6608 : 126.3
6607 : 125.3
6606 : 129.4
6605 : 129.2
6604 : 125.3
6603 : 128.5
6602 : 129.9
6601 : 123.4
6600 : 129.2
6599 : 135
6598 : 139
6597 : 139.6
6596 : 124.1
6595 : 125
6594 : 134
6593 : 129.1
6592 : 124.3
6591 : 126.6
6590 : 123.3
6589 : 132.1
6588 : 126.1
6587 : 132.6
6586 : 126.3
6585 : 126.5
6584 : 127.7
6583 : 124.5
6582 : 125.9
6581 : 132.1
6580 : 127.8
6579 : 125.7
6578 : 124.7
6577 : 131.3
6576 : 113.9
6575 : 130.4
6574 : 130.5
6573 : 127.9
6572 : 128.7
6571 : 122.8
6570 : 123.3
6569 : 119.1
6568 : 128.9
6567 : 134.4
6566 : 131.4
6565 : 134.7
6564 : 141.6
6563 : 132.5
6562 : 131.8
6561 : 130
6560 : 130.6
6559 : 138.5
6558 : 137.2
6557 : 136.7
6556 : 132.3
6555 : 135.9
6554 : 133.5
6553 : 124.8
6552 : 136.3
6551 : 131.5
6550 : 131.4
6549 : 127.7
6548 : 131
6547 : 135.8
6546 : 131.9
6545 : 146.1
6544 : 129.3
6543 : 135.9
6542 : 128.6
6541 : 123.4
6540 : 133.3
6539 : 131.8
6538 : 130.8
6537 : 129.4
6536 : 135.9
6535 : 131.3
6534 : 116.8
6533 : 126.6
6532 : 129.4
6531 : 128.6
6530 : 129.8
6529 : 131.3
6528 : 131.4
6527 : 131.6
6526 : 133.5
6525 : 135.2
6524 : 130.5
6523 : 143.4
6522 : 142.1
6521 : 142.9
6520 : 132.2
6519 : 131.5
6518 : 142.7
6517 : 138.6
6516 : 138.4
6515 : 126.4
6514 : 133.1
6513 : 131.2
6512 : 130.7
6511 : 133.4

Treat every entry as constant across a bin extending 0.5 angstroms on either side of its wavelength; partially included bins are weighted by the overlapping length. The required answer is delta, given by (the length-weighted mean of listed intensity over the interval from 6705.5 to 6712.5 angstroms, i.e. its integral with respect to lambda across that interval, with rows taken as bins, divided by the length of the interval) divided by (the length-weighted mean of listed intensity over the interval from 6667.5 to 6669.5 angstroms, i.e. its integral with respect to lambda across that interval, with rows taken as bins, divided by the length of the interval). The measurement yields 1.02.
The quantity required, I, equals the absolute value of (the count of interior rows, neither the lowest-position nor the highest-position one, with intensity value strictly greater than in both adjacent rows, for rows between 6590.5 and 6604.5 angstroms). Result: 3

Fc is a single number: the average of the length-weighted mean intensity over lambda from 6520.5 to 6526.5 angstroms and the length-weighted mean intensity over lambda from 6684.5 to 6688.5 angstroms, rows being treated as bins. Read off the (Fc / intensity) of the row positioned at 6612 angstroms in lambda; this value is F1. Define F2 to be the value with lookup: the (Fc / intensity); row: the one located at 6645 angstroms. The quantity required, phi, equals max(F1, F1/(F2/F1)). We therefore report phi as 1.07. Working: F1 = 1.04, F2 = 1.02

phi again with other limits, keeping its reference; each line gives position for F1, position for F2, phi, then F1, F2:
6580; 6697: 1.04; 1.04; 1.07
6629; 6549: 1.01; 1.01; 1.04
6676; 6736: 1.13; 1.06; 0.98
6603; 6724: 1.06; 1.03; 1.01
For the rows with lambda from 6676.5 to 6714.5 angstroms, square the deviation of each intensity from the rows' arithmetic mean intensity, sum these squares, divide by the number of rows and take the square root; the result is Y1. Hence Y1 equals 3.5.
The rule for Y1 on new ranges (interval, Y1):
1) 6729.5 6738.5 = 4.6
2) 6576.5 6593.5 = 2.9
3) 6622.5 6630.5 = 4.6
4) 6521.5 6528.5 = 4.9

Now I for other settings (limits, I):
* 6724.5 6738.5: 3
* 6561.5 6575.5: 5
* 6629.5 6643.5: 4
